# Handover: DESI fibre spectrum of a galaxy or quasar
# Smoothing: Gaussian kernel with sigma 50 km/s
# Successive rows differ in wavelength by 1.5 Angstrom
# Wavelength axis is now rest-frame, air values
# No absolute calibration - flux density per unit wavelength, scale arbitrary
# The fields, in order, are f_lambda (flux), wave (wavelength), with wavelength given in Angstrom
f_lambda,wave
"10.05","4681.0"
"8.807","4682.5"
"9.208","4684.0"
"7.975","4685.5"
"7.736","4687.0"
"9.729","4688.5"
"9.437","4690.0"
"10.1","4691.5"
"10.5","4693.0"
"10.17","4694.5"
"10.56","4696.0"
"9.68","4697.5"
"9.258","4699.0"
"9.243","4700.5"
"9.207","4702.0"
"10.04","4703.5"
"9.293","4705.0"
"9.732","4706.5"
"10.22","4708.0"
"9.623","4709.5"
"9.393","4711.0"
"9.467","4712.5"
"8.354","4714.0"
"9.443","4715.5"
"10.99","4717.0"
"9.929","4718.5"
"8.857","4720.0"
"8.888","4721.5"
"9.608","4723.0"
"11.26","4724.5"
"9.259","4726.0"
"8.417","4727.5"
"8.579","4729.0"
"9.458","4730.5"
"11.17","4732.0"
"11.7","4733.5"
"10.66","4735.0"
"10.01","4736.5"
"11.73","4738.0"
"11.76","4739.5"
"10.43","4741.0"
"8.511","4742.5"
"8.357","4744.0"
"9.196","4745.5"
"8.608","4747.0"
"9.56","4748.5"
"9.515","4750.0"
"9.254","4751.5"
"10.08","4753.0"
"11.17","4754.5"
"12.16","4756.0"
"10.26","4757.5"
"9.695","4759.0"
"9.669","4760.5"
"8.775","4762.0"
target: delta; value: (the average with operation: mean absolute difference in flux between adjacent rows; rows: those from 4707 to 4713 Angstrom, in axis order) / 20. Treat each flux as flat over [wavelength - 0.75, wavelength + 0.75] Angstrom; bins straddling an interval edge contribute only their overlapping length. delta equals 0.015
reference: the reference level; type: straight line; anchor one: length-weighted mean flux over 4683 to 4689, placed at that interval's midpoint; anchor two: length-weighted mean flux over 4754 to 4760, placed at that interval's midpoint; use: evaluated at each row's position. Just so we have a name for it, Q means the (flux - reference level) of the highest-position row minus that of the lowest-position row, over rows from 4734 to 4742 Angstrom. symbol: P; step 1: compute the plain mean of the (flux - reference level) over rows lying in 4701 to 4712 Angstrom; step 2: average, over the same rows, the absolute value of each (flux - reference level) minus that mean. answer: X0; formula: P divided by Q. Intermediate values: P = 0.3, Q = -0.4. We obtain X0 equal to -0.8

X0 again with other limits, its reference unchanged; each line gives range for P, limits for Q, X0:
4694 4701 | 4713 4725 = 0.2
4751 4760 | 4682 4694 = 0.6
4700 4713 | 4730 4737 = 0.8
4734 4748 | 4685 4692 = 0.6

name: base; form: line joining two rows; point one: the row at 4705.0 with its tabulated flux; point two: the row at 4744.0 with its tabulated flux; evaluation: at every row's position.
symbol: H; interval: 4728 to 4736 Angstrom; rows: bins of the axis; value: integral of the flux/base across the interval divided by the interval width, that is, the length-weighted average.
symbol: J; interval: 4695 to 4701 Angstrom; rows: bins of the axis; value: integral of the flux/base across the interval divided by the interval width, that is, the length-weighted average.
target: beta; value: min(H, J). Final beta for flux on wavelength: 1.028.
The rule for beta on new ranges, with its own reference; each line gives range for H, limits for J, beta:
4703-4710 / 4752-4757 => 1.056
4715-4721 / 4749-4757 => 1.089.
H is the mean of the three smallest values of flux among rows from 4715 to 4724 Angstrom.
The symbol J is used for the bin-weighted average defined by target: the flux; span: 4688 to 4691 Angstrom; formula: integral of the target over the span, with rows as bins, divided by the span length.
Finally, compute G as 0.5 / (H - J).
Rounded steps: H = 9.1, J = 9.6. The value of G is -0.9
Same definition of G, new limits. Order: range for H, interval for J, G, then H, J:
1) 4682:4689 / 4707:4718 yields -0.3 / 8.2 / 9.7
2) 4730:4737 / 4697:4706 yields 0.9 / 10.0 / 9.5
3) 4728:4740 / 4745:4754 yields -6.7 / 9.3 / 9.4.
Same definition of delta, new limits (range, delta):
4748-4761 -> 0.036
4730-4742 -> 0.050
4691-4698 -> 0.025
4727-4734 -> 0.041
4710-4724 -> 0.042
